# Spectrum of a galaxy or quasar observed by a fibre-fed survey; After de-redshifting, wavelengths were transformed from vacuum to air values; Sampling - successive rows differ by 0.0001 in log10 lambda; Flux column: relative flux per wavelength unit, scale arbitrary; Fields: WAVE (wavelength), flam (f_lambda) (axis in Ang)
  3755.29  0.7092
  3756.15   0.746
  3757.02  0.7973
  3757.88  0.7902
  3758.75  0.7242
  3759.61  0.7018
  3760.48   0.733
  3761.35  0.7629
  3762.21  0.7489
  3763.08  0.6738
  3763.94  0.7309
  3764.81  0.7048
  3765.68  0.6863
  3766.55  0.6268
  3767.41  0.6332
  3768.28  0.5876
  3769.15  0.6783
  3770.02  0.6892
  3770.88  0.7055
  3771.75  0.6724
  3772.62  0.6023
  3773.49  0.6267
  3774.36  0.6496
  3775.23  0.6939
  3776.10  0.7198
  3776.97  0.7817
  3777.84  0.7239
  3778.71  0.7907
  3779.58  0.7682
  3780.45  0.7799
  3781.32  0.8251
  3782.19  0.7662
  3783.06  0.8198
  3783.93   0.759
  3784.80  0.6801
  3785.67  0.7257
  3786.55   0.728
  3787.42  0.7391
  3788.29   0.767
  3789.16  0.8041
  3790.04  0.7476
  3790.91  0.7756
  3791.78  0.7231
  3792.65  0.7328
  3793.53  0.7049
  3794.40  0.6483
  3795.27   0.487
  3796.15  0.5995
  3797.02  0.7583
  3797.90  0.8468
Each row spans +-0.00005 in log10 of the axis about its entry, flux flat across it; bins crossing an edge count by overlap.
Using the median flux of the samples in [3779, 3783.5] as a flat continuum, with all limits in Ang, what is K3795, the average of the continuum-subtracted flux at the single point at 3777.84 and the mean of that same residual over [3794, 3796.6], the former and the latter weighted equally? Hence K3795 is -0.13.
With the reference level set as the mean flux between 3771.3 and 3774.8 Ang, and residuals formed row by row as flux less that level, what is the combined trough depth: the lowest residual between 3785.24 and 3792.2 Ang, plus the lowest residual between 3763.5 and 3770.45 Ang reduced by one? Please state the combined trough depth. -0.96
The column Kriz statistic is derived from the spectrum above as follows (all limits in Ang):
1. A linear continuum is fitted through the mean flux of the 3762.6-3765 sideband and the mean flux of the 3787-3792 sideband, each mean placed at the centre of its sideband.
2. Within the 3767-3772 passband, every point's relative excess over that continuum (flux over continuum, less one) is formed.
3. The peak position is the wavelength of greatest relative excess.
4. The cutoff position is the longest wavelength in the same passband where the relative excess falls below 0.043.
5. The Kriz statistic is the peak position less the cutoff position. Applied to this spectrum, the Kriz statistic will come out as -0.9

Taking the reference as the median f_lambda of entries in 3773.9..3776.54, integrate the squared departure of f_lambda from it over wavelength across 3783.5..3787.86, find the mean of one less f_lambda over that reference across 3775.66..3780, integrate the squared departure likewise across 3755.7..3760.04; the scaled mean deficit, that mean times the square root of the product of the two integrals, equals -0.0011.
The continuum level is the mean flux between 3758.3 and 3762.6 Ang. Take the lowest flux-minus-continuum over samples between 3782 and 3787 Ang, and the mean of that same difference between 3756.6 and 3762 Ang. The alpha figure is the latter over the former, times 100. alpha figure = -32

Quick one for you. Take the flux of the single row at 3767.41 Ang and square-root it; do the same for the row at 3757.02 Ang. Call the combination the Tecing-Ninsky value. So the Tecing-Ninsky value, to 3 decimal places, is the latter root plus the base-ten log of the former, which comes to 0.794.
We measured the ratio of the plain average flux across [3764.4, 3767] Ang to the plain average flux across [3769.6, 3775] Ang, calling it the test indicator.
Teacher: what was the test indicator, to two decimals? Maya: 1.02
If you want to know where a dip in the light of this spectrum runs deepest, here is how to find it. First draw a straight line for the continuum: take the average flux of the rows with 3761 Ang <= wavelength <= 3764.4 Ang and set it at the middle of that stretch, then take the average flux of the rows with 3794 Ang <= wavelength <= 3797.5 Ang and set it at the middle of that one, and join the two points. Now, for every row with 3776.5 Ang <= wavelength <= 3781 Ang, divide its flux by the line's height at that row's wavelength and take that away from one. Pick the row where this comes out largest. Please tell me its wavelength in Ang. 3777.84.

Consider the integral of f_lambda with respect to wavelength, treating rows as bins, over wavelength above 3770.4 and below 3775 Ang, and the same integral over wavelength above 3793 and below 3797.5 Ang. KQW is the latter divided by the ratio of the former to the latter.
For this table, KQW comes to 2.8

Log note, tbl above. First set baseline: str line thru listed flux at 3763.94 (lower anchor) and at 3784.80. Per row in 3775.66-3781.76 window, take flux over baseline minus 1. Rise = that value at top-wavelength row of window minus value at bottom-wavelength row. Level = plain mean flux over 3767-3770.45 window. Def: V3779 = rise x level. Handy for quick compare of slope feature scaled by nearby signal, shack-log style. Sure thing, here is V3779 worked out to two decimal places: 0.11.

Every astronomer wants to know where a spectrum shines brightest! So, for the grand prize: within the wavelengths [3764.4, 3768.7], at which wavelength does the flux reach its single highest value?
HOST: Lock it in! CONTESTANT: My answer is 3764.81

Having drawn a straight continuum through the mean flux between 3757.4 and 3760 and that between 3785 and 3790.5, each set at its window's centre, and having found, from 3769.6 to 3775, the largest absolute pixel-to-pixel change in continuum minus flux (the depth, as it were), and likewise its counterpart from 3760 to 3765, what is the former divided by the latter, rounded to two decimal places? 0.93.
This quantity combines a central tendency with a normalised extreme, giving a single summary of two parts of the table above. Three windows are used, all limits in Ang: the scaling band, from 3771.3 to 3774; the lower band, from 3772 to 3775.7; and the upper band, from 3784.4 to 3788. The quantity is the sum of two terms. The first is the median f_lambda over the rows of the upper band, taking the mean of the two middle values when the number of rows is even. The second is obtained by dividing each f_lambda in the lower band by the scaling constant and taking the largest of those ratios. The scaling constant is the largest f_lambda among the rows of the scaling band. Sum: 1.76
